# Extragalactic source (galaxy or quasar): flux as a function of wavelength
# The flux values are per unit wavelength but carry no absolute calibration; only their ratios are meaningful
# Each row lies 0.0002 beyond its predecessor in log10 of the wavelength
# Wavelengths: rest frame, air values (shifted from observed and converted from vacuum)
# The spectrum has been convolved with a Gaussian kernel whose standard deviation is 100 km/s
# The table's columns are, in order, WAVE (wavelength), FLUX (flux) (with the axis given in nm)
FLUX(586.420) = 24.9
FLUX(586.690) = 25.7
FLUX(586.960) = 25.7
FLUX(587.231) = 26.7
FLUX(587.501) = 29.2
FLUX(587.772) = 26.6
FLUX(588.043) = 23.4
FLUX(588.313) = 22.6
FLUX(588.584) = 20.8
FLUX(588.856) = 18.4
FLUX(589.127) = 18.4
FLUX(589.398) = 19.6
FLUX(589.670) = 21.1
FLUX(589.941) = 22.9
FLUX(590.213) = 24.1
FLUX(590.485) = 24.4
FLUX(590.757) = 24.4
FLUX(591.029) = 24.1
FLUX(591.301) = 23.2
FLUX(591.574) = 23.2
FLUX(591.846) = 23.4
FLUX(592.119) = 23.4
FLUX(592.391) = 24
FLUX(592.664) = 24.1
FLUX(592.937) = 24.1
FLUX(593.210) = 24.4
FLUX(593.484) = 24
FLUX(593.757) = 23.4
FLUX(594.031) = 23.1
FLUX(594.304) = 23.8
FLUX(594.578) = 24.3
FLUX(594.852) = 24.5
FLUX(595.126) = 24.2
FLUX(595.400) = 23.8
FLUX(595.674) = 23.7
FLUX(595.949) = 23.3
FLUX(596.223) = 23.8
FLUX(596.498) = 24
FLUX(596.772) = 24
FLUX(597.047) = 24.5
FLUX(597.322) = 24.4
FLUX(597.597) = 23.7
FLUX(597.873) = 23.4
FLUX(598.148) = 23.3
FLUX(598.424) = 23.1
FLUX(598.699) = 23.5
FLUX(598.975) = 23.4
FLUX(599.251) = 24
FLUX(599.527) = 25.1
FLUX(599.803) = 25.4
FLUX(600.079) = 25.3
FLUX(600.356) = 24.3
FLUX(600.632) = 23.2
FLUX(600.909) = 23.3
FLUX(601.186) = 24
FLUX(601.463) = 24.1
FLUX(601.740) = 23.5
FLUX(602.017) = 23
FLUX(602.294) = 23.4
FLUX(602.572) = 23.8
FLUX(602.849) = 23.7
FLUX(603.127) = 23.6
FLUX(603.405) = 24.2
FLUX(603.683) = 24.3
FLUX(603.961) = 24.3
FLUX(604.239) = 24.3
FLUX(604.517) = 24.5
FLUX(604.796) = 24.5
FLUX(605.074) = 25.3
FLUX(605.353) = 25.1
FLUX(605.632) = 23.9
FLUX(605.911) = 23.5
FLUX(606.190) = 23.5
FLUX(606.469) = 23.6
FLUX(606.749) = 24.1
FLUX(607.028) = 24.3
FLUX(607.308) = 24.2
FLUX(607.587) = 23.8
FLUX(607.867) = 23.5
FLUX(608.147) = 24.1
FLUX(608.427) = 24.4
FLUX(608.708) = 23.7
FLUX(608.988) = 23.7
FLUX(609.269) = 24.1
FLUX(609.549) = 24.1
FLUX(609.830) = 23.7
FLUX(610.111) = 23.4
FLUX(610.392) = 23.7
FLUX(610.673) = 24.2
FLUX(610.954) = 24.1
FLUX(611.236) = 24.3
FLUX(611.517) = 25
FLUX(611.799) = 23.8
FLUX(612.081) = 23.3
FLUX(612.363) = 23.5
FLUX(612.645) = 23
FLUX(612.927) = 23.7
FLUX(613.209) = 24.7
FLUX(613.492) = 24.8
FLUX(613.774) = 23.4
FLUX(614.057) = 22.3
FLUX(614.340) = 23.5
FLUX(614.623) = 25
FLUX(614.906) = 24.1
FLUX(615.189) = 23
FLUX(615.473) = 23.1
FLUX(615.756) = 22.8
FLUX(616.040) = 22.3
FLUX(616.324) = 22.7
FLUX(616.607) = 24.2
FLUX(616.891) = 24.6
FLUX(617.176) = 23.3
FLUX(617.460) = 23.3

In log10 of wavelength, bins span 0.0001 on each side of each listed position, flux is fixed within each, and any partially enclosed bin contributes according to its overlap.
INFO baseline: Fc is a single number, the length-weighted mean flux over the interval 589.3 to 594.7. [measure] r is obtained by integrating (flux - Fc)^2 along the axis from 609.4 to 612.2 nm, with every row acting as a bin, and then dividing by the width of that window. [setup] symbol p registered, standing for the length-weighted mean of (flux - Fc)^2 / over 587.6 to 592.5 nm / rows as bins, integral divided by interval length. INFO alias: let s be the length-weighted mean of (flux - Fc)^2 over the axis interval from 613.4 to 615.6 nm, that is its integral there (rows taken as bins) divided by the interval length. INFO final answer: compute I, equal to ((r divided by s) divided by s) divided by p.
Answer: 0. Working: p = 5.4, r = 0.5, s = 0.76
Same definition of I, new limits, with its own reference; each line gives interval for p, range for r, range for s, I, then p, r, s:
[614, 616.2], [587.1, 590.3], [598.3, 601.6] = 16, 0.8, 11.3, 0.97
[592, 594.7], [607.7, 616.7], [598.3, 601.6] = 2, 0.3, 0.5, 0.97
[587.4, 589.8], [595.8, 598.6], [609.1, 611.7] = 0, 13.4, 0.3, 0.52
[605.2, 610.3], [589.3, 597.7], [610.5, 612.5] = 8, 0.4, 0.9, 0.57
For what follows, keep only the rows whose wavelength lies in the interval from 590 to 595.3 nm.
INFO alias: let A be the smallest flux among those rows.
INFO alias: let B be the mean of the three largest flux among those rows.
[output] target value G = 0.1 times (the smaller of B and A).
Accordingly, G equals 2.31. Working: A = 23.1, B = 24.4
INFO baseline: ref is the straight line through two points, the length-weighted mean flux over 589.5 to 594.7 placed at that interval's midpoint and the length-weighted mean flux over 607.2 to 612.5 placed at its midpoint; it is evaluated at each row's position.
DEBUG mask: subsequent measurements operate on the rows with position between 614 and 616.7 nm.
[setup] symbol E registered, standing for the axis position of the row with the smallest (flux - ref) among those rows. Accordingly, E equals 616.040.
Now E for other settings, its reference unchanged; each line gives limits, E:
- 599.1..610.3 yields 602.017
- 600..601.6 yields 600.632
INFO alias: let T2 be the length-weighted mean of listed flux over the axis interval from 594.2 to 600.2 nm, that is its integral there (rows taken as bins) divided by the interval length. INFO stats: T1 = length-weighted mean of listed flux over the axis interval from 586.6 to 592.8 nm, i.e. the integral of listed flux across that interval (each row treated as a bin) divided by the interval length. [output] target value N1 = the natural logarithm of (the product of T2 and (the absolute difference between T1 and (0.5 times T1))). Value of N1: 5.64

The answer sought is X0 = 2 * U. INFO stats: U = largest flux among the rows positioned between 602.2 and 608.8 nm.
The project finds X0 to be 50.6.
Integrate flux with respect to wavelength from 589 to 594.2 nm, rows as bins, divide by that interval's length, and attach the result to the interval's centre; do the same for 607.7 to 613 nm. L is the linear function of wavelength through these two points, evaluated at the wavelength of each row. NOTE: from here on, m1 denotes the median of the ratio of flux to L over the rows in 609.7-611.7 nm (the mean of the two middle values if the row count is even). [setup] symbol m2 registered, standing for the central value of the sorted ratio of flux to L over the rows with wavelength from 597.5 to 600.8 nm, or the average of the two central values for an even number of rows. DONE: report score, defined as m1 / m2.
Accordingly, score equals 1.00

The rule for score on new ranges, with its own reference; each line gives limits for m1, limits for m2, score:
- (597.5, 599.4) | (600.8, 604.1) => 0.99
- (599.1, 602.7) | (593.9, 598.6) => 1.00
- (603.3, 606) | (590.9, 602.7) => 1.01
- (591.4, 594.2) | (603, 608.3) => 1.00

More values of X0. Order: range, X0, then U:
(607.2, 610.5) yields 48.8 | 24.4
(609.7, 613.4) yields 50.0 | 25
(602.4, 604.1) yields 48.6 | 24.3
